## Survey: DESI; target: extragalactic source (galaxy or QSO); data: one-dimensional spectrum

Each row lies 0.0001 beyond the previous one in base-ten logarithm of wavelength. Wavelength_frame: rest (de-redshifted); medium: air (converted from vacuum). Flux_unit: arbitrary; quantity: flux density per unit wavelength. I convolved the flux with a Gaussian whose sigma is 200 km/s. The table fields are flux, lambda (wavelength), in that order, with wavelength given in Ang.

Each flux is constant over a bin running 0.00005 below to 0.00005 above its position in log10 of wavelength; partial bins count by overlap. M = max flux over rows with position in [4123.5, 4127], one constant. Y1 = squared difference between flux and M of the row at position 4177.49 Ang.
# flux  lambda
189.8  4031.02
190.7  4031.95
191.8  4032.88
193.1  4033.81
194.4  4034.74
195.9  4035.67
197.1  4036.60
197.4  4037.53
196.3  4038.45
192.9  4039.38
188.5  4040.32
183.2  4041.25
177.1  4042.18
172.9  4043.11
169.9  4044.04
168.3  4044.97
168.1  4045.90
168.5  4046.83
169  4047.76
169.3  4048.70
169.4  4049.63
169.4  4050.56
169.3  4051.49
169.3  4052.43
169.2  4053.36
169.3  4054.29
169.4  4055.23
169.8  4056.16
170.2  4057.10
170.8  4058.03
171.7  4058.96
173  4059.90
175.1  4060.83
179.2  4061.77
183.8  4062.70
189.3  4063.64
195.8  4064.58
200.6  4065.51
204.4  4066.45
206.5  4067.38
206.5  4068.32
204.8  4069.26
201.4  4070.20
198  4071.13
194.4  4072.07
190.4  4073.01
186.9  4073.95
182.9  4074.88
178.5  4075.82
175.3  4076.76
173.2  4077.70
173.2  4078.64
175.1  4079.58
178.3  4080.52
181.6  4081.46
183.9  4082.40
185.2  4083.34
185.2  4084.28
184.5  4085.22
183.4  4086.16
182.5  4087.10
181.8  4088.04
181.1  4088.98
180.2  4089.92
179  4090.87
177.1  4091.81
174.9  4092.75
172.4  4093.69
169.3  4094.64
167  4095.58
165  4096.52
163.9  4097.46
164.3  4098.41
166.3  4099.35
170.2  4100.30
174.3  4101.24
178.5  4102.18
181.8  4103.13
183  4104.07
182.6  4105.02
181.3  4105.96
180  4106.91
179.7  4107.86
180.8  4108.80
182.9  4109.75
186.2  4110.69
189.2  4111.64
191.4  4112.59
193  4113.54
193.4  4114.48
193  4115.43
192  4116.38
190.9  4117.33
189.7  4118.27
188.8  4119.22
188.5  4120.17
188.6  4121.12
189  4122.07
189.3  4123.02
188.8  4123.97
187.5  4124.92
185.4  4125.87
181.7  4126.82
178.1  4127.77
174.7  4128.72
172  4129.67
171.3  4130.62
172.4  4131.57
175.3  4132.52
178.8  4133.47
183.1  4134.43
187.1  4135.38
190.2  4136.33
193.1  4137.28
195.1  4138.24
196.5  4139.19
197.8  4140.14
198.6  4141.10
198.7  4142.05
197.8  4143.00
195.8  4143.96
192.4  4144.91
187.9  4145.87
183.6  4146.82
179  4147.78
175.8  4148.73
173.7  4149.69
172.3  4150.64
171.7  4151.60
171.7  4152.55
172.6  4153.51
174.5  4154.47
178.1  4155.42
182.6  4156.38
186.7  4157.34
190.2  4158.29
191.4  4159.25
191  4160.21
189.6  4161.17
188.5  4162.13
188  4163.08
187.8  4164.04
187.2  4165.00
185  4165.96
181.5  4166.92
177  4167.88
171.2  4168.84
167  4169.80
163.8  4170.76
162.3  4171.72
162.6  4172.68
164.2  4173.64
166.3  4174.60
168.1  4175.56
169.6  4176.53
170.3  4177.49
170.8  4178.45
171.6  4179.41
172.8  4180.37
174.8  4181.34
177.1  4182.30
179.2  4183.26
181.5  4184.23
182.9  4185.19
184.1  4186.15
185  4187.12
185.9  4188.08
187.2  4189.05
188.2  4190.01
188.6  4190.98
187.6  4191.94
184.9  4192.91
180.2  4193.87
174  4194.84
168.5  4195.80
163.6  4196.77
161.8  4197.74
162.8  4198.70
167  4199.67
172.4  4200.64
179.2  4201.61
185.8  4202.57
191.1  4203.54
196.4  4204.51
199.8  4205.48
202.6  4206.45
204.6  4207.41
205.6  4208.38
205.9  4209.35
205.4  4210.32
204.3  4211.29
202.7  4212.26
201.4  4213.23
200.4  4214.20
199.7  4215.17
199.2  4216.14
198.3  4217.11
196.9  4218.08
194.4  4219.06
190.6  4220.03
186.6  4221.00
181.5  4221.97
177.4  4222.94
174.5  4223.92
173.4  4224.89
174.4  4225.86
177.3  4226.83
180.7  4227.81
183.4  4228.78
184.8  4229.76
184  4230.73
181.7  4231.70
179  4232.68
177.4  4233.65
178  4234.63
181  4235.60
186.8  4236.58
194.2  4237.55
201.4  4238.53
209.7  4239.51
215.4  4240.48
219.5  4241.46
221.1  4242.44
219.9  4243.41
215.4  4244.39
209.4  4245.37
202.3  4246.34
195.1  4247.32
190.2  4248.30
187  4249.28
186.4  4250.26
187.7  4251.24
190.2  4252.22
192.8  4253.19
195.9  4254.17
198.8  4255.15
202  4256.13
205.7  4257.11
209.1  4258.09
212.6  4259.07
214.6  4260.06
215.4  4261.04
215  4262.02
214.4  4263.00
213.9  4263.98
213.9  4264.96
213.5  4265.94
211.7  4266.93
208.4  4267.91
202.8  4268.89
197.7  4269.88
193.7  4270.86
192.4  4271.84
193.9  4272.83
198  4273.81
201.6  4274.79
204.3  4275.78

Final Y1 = 342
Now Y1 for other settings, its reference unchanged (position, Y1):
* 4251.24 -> 1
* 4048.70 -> 380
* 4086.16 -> 29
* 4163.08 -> 1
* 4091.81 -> 137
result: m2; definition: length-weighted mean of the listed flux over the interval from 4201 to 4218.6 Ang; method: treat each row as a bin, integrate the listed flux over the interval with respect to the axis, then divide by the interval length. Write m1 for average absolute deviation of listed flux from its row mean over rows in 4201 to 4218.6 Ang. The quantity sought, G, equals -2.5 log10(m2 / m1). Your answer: -4.0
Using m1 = 5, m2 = 199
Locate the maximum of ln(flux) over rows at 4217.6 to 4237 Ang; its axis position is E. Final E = 4218.08 Ang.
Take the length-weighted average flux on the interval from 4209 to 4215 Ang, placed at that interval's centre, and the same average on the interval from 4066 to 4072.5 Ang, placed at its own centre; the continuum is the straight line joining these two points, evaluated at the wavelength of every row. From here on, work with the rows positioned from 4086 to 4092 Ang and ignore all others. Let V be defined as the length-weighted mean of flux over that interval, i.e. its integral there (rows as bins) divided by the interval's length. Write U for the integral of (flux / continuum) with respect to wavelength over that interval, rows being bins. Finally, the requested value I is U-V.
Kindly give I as -175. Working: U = 5.36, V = 181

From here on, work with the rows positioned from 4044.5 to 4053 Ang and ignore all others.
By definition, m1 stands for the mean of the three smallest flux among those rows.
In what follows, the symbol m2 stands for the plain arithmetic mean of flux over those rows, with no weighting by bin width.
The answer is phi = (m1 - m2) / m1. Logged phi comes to -0.004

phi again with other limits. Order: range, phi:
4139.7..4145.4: -0.008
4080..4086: -0.010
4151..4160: -0.046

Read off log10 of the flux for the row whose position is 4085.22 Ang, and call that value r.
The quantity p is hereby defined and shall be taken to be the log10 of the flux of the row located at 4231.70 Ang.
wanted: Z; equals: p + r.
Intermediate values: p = 2.26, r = 2.27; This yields 4.53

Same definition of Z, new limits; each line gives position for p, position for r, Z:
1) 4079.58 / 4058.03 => 4.48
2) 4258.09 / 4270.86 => 4.61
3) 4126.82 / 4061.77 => 4.51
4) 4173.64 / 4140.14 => 4.51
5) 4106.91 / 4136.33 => 4.53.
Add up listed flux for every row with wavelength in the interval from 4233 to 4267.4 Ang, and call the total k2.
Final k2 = 7097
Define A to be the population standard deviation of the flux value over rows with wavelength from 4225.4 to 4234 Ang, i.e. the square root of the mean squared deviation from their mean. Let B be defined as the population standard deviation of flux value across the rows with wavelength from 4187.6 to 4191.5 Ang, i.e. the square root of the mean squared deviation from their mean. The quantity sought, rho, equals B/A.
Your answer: 0.3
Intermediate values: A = 3.3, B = 1.0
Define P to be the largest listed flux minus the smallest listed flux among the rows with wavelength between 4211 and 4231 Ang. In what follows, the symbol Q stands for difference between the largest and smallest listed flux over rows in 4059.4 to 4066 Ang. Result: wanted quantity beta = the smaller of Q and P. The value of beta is 28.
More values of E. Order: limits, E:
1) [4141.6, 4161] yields 4142.05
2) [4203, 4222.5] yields 4209.35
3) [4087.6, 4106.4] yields 4104.07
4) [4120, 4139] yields 4138.24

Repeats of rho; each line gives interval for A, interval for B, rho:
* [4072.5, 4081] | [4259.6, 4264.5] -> 0.1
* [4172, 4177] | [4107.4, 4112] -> 1.4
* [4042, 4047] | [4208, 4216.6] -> 0.8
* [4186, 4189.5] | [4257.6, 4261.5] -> 2.1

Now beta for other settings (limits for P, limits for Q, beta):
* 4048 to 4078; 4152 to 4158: 15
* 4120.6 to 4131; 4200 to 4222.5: 18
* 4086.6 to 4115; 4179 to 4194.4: 17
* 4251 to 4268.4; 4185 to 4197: 25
